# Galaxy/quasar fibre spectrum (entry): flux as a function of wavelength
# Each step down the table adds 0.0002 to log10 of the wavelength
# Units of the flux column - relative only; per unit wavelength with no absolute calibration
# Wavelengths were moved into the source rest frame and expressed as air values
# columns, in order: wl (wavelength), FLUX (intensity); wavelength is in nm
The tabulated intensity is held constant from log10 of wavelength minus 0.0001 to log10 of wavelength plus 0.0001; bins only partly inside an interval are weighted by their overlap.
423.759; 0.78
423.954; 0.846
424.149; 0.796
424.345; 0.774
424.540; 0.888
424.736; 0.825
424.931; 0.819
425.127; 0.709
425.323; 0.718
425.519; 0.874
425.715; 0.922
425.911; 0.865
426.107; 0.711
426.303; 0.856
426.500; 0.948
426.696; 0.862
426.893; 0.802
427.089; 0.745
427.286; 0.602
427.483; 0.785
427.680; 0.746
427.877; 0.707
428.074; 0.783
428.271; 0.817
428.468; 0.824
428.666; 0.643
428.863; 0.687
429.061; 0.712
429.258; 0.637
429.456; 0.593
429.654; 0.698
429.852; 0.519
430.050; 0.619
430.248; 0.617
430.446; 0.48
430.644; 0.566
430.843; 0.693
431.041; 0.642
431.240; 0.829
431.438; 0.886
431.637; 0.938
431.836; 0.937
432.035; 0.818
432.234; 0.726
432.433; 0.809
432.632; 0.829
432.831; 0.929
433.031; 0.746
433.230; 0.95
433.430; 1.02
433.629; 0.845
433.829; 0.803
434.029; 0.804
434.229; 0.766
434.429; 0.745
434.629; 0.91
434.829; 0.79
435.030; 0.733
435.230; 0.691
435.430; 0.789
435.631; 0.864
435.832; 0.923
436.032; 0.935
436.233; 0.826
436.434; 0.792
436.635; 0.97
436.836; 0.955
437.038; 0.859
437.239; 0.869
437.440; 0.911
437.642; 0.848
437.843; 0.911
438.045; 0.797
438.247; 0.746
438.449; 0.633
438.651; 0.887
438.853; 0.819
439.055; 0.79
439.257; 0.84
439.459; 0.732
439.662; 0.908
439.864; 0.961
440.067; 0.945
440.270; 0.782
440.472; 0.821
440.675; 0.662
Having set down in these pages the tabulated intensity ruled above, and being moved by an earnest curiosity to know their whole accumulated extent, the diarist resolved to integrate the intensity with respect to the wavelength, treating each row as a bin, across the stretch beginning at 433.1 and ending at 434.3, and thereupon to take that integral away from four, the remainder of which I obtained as 2.96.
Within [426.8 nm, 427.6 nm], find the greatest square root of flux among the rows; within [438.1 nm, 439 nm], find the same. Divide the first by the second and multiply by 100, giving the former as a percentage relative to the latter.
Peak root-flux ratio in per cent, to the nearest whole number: 95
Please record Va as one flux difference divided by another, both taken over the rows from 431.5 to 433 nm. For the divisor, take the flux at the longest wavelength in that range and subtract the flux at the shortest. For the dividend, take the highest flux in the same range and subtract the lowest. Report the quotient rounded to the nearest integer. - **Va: -24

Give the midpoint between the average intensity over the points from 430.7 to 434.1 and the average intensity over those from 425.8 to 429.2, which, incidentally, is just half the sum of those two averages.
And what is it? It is 0.80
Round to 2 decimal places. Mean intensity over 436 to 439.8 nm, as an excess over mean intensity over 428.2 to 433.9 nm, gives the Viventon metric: 0.09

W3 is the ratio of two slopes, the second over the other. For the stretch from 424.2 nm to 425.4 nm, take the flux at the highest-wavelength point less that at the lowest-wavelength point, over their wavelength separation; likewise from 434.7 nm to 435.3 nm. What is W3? 4.3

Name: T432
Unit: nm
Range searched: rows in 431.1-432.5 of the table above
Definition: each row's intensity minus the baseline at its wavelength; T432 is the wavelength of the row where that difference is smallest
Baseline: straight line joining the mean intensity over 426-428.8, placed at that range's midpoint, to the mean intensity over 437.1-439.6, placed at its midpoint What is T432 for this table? 432.234 nm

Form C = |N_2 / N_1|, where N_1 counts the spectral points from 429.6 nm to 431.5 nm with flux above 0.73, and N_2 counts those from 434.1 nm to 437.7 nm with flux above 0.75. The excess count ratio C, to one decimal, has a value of 7.5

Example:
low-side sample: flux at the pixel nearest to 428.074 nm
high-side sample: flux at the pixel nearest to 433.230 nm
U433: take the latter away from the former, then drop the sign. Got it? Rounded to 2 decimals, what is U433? 0.17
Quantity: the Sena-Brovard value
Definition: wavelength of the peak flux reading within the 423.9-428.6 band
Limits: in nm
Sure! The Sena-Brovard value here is 426.500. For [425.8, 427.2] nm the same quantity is 426.500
